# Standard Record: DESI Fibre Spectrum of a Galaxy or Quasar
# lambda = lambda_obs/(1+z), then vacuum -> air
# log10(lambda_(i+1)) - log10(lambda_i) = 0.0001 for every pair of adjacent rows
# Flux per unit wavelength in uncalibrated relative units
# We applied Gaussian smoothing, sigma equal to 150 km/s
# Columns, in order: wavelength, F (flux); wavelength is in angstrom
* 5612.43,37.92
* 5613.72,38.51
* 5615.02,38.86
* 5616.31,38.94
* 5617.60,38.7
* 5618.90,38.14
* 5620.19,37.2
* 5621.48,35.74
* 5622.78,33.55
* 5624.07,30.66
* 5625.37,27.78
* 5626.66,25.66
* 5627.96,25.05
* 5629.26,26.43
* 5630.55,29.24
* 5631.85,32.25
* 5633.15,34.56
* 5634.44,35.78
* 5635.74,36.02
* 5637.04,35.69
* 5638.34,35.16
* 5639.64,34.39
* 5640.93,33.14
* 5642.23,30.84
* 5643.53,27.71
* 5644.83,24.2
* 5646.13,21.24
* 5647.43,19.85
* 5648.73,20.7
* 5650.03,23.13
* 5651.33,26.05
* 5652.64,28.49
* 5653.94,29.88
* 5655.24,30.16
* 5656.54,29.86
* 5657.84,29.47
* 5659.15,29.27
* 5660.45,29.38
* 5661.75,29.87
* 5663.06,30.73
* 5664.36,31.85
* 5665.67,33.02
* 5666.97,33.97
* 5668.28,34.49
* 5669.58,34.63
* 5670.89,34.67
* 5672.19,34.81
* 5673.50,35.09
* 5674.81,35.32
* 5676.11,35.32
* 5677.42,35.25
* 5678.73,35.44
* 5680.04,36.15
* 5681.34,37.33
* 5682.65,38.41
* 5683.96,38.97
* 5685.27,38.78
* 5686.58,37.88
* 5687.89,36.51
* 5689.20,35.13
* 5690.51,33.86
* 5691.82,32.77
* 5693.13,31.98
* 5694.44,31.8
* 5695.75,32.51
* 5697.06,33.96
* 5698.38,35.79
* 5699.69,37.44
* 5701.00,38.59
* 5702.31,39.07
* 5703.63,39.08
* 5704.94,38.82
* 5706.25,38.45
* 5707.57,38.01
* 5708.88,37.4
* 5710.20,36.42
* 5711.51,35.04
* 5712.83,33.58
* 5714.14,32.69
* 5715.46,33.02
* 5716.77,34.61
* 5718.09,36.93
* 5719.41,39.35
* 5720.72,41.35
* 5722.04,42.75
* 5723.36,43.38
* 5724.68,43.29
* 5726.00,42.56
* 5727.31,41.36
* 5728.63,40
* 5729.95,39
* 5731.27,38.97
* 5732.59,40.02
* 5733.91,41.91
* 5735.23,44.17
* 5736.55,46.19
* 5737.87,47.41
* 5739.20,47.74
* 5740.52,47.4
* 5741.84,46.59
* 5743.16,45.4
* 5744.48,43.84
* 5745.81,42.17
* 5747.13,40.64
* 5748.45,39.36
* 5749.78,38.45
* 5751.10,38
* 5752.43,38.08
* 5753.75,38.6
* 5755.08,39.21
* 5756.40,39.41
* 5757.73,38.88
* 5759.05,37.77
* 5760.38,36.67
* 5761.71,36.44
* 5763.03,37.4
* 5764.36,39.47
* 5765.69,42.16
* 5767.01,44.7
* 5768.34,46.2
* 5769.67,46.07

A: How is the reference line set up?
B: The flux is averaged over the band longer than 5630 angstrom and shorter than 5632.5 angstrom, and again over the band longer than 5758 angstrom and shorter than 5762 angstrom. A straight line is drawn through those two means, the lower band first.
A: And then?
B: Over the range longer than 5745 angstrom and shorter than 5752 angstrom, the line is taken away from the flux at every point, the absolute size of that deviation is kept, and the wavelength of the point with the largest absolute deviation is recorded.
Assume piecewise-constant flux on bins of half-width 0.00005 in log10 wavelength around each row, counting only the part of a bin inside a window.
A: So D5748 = 5745.81 angstrom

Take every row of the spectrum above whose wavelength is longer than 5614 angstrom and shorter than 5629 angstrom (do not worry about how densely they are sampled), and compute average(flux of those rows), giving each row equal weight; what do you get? 34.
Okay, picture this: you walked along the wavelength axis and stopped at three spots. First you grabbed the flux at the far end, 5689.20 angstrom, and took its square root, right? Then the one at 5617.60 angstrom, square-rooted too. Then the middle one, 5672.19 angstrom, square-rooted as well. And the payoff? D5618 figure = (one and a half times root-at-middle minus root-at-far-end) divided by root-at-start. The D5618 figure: 0.47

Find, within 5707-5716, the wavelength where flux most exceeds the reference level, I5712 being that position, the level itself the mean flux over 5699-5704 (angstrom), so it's 5707.57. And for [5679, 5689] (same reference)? 5683.96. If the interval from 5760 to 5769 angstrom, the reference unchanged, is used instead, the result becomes 5768.34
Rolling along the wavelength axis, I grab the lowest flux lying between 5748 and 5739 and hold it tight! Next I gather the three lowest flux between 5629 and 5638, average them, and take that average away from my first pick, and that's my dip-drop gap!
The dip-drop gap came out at 11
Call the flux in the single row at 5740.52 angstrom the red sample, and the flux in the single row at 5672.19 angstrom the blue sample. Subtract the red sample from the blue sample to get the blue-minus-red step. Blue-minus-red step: -12.6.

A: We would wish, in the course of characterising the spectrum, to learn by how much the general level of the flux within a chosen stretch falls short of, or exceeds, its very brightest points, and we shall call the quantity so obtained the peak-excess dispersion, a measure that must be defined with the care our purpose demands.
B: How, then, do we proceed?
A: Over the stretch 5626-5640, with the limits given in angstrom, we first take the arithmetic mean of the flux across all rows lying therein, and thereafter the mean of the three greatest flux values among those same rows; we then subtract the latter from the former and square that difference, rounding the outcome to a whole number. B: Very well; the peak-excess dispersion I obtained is 16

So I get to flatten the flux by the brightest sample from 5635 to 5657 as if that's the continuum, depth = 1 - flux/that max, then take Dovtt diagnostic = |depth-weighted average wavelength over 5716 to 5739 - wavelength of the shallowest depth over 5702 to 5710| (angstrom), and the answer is 26.1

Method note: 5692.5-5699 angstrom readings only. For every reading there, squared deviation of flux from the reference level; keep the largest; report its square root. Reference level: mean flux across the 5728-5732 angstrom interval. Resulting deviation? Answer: 7.5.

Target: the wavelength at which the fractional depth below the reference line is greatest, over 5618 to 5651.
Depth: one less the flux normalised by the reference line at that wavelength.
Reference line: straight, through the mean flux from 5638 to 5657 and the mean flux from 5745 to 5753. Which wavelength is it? 5647.43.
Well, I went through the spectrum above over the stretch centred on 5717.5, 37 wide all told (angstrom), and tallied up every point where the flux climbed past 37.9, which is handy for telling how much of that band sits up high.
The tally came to 19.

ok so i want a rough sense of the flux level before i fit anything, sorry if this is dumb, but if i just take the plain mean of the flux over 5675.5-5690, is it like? 37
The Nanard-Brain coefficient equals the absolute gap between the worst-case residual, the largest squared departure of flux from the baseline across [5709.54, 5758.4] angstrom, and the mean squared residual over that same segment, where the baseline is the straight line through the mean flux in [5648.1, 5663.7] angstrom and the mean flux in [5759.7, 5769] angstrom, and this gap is 77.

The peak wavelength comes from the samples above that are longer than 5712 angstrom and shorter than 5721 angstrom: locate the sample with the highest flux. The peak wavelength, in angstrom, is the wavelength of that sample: 5720.72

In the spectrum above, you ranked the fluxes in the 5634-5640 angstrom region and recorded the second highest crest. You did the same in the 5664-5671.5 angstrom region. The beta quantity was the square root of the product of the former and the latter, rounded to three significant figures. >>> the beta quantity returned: 35.2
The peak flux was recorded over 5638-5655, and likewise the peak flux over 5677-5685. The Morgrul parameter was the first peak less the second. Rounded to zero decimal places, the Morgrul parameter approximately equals -4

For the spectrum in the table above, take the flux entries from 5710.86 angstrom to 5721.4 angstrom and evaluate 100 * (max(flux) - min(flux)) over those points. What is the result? 866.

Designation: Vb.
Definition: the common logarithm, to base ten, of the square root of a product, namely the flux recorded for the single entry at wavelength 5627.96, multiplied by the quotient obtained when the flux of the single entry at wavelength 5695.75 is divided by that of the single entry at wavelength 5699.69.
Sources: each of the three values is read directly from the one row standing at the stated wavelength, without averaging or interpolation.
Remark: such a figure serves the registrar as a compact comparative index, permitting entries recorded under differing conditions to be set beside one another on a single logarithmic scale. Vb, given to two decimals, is 0.67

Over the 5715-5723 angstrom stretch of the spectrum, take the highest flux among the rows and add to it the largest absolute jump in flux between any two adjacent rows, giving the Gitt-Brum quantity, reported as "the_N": 45.2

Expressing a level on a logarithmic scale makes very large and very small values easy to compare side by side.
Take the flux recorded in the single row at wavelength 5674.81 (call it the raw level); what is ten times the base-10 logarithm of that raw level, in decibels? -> 15.5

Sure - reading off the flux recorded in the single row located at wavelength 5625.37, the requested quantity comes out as 27.78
